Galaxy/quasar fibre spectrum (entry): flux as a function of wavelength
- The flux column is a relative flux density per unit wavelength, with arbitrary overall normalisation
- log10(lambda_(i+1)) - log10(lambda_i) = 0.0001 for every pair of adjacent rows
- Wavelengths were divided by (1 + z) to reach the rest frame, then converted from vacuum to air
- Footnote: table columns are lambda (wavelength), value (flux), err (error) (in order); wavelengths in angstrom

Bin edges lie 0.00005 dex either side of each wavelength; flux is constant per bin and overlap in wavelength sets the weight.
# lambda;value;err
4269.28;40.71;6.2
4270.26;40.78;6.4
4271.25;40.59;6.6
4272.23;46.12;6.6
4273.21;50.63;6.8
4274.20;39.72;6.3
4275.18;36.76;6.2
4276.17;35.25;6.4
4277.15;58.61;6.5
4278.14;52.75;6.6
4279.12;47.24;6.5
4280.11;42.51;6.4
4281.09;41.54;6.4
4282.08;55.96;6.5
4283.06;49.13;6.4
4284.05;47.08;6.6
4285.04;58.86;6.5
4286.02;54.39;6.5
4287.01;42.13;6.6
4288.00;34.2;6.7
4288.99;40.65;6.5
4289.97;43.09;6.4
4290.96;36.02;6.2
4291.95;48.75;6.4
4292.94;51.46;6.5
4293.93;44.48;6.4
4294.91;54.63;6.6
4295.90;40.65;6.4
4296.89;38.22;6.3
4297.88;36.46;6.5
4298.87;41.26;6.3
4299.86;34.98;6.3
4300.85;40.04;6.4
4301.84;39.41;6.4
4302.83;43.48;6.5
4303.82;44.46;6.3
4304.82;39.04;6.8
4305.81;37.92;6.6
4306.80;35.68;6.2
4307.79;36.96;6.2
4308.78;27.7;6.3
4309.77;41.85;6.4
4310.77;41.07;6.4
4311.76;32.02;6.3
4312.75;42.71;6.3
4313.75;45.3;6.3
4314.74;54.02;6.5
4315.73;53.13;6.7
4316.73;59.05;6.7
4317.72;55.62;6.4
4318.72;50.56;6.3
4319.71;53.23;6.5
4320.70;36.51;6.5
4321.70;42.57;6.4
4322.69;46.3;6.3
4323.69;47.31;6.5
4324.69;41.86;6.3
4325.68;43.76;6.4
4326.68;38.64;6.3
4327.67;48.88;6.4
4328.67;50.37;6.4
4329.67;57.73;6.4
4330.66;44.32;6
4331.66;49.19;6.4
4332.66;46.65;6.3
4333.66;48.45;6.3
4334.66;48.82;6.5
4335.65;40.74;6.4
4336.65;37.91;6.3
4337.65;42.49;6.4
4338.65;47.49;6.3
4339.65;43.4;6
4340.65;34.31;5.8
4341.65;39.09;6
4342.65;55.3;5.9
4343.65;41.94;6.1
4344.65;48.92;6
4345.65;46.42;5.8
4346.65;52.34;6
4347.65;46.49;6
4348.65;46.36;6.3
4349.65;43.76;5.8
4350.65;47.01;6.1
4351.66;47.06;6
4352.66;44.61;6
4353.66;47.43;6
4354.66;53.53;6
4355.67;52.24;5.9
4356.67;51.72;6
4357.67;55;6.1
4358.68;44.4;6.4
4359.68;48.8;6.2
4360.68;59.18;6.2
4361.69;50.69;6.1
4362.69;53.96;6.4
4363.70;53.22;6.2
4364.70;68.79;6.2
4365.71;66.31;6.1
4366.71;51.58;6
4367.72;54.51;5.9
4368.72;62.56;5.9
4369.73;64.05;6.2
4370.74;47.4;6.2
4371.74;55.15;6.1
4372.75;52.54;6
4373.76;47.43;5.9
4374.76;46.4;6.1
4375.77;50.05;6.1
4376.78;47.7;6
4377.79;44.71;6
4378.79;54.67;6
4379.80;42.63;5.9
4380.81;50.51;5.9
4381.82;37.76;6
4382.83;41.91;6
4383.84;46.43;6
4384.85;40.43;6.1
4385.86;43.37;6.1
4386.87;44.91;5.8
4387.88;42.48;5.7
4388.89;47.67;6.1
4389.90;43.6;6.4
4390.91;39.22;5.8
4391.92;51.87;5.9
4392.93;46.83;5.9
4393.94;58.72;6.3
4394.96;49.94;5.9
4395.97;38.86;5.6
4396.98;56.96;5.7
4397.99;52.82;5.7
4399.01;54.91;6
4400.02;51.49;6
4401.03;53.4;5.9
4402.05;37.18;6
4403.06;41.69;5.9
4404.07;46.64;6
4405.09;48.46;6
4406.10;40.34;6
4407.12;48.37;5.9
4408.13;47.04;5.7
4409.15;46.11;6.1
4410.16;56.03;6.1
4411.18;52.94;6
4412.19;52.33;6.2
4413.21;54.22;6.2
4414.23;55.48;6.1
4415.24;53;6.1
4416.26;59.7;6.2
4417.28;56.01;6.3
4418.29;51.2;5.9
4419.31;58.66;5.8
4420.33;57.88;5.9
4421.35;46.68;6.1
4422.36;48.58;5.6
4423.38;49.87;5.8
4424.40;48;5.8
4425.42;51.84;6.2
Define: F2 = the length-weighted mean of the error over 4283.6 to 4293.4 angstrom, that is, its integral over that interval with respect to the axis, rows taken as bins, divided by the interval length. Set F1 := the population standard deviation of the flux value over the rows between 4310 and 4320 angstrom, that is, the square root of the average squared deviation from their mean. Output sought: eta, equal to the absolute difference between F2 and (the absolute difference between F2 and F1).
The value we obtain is 5.16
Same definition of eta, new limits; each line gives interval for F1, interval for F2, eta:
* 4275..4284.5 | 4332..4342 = 5.09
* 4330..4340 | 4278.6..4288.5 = 3.62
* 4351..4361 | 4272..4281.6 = 4.53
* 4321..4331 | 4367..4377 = 5.07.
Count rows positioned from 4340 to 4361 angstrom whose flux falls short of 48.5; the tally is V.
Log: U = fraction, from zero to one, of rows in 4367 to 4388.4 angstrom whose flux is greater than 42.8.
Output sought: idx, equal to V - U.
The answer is 11.2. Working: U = 0.76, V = 12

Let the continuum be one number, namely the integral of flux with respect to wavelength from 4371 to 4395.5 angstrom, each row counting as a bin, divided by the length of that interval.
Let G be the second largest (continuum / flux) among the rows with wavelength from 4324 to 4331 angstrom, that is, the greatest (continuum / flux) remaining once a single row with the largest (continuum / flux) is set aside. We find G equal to 1.12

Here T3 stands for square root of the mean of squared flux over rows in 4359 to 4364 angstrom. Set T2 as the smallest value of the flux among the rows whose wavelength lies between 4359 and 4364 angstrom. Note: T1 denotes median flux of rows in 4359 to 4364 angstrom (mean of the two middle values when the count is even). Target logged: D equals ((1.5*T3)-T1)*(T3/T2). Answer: 29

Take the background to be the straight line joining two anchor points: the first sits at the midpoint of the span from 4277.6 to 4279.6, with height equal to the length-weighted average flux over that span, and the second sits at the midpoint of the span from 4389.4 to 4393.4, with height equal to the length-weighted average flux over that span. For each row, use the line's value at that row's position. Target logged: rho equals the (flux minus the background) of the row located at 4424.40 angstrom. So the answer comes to 4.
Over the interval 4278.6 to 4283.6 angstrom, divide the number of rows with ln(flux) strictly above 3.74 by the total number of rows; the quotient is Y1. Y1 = 0.8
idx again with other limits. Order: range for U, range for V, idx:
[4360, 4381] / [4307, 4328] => 13.0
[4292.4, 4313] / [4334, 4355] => 15.8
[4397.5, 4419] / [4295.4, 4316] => 18.1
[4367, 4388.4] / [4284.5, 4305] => 15.2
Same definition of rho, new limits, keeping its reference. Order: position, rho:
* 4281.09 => -9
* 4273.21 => 0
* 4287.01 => -8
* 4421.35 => 3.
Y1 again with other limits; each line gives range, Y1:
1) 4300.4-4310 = 0.2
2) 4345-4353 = 1.0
